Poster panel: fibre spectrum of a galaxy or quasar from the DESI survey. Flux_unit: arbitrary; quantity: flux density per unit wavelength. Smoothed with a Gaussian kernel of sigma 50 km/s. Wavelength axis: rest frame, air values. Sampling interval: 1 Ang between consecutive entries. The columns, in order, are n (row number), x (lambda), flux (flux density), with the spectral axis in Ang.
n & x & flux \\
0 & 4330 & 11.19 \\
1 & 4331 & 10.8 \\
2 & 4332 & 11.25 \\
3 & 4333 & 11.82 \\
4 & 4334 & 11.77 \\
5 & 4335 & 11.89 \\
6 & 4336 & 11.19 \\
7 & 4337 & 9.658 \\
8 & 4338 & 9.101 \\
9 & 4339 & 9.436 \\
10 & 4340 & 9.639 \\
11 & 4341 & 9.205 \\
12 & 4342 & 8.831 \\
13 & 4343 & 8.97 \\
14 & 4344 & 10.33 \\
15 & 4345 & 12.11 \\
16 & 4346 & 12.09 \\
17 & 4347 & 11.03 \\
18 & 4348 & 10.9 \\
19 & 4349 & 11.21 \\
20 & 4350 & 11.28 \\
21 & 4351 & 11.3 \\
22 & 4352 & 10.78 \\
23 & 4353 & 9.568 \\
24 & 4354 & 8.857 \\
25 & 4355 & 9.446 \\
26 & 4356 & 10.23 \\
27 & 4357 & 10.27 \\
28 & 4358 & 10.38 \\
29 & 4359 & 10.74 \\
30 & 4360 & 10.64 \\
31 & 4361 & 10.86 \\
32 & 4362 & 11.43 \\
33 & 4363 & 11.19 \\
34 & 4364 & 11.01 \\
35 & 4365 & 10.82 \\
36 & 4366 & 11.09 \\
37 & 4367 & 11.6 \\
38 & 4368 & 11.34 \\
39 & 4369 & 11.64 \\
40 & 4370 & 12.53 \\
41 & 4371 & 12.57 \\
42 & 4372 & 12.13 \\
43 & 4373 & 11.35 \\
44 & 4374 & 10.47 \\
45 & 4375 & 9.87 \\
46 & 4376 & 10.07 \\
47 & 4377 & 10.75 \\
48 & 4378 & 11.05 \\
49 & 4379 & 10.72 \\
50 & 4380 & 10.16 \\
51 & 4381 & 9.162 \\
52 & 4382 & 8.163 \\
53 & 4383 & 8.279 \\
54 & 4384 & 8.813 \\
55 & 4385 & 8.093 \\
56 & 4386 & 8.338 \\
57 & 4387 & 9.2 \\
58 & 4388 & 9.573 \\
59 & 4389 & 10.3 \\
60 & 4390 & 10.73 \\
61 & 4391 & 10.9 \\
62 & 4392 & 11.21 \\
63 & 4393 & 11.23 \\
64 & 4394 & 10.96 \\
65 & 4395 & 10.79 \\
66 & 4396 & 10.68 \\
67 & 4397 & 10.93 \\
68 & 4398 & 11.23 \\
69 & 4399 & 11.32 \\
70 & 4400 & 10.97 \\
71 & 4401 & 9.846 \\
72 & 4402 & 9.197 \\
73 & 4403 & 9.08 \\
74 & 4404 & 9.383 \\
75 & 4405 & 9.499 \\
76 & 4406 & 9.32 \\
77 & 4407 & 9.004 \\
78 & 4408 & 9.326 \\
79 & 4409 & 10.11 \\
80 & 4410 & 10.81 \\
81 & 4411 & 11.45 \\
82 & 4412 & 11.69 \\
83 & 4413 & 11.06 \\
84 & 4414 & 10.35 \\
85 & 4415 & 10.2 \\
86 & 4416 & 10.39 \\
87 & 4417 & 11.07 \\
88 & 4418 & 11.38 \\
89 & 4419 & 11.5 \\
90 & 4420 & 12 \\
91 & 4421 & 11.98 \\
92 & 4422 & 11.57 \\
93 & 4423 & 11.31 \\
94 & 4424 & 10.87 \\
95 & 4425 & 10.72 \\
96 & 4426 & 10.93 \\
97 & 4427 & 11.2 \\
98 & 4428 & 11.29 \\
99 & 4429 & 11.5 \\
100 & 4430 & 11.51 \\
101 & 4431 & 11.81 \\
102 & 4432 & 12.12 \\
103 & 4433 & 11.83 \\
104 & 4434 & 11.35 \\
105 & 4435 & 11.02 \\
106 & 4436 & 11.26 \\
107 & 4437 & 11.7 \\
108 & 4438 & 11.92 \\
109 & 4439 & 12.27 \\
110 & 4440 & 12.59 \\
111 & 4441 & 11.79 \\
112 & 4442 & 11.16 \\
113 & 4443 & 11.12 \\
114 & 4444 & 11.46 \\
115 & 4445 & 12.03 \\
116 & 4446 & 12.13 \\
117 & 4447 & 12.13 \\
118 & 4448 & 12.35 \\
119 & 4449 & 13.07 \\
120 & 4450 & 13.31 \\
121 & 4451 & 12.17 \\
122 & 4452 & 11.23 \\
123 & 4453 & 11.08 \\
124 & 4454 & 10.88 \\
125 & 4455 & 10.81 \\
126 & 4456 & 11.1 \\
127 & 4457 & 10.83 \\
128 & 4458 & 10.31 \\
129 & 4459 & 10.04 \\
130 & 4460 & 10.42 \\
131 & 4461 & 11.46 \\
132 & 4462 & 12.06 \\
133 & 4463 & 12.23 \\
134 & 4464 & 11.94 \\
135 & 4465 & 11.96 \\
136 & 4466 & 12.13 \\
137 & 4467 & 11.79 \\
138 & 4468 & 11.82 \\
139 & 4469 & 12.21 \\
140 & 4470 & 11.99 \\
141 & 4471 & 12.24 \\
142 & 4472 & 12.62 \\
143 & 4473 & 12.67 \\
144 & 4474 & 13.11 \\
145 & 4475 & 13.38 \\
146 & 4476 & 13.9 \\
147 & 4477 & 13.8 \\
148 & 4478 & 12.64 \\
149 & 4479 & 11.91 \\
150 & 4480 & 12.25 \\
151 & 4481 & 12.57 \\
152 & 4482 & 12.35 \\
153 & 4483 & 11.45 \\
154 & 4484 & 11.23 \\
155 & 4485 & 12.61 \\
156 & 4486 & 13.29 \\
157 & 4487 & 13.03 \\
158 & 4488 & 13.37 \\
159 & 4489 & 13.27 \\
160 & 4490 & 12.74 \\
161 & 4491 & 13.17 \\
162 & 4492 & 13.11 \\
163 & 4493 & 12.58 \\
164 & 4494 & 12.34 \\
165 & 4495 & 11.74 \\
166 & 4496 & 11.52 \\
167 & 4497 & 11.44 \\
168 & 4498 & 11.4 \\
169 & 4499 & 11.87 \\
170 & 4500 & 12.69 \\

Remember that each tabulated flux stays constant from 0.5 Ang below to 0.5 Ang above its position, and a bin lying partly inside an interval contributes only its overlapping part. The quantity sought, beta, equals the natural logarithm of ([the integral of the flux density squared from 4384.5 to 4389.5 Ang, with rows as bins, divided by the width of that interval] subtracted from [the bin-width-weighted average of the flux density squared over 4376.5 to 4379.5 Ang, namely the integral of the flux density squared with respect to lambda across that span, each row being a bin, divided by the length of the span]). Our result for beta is 3.5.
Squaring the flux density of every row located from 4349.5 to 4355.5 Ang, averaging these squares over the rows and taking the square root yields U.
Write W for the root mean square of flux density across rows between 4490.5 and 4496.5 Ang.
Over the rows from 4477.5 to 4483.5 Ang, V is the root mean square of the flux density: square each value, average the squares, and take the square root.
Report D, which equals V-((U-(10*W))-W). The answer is 139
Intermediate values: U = 10.2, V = 12.2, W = 12.4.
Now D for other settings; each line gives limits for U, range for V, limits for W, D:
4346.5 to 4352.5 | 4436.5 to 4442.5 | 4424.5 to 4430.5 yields 124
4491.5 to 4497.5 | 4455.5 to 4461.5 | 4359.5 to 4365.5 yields 120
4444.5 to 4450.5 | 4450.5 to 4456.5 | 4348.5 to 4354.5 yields 115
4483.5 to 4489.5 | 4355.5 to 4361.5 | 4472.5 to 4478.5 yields 144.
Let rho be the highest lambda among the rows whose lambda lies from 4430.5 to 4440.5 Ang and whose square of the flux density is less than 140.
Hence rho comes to 4437 Ang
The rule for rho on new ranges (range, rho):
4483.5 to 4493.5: 4484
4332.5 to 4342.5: 4342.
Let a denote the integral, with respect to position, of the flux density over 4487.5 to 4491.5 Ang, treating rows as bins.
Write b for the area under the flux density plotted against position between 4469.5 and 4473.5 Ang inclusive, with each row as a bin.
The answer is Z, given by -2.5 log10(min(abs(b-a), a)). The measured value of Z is -1.20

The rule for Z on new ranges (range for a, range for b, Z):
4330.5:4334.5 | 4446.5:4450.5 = -1.79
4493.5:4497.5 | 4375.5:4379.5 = -1.62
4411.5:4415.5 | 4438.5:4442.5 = -1.64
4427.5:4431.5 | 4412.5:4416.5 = -1.53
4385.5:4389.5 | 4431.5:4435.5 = -2.37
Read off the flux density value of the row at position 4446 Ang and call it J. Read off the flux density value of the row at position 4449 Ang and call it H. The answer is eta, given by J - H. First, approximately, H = 13.07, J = 12.13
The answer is -0.9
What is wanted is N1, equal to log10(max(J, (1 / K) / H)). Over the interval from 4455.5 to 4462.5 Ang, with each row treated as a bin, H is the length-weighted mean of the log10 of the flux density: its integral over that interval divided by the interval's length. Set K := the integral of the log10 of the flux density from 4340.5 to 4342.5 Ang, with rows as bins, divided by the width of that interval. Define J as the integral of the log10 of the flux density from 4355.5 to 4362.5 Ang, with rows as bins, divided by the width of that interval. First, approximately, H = 1.04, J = 1.03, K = 0.96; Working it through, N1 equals 0.012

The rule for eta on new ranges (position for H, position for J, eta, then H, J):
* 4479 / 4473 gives 0.8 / 11.91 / 12.67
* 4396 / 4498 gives 0.7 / 10.68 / 11.4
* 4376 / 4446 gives 2.1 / 10.07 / 12.13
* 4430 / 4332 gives -0.3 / 11.51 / 11.25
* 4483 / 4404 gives -2.1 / 11.45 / 9.383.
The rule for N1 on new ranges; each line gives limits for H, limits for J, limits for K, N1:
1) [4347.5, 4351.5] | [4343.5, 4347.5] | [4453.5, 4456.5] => 0.023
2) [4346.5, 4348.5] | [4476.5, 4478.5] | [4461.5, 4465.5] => 0.050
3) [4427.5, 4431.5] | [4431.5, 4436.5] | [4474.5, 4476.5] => 0.026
